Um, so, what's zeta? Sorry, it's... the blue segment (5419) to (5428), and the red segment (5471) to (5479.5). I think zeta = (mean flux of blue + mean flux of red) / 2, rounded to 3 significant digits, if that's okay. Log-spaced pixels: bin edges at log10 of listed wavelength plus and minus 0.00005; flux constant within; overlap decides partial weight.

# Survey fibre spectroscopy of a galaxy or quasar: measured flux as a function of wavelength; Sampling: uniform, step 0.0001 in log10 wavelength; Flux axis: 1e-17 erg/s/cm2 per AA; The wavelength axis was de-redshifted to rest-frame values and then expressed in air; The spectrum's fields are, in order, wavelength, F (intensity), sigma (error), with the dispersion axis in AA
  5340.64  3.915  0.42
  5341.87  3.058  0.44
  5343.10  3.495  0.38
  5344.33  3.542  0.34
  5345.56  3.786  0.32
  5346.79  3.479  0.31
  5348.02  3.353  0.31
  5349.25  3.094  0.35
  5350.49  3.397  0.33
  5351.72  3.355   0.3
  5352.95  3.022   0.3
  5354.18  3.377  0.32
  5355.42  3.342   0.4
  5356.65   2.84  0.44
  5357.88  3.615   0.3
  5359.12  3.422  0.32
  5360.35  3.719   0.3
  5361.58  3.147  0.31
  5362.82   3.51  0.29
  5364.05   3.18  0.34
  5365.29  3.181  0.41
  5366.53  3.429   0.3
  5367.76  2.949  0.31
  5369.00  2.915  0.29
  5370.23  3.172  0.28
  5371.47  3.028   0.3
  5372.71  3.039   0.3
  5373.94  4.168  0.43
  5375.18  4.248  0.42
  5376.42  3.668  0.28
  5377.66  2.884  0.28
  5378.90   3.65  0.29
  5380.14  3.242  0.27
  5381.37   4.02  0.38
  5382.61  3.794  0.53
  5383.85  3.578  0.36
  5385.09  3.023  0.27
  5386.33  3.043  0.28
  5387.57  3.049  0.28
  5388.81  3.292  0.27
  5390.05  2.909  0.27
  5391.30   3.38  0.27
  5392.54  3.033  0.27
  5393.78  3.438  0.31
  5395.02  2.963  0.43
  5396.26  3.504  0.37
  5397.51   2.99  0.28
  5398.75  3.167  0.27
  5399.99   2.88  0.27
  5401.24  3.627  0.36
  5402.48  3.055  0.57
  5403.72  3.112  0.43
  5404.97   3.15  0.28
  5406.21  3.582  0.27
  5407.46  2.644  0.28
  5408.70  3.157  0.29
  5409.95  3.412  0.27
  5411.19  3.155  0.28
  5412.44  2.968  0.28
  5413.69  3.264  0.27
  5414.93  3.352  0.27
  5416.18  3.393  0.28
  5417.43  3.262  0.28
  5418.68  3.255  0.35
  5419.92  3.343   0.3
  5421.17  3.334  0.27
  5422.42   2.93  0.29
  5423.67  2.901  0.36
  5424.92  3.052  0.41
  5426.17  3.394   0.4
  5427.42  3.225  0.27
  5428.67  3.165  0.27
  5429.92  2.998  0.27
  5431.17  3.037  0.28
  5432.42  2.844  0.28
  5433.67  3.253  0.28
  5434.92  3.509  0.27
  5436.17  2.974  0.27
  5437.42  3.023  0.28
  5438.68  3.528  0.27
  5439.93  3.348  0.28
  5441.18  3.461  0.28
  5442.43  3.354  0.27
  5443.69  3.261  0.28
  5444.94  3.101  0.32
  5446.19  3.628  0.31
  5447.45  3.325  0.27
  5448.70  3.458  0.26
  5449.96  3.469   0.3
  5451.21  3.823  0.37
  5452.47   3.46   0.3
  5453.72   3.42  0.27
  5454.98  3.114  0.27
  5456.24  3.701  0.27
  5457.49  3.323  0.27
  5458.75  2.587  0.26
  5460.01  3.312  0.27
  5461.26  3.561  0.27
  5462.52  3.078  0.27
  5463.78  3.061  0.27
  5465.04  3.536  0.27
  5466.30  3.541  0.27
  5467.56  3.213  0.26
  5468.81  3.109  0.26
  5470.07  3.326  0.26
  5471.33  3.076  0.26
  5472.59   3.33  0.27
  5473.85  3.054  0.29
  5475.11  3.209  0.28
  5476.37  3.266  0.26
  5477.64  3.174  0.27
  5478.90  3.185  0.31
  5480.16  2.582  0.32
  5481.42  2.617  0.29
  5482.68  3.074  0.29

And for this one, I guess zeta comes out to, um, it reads 3.18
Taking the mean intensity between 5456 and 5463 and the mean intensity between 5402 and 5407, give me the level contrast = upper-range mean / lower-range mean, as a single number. 1.01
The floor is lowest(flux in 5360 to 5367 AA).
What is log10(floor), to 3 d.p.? 0.498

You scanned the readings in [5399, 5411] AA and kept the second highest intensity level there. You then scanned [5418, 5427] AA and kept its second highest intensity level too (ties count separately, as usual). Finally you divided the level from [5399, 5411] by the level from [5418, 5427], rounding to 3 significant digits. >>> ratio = 1.07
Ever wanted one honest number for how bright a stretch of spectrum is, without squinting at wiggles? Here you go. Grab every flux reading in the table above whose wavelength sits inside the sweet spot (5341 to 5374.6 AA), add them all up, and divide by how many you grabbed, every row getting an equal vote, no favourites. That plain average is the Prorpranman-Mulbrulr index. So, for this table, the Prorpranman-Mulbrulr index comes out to 3.32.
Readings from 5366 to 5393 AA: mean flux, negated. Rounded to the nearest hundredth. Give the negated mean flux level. -3.34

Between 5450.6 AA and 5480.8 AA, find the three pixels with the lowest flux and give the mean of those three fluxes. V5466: 2.74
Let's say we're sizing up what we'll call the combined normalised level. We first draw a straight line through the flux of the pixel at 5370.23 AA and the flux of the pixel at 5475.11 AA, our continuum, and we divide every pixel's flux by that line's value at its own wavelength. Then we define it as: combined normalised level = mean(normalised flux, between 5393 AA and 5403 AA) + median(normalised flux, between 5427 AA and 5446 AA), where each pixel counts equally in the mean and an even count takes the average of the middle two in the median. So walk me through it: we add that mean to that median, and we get 2.02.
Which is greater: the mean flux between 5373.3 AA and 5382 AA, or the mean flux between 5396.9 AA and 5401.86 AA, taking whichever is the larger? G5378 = 3.70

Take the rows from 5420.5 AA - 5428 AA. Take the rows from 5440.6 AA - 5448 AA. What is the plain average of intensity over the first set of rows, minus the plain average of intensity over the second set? -0.22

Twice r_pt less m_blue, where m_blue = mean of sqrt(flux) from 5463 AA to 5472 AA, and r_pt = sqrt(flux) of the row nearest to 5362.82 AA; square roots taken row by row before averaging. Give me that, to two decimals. 1.94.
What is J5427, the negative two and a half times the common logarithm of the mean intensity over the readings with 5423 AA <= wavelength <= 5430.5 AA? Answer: -1.24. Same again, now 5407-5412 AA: -1.23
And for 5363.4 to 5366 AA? -1.26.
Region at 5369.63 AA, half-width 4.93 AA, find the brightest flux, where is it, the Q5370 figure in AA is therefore 5373.94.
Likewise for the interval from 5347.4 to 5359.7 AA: 5357.88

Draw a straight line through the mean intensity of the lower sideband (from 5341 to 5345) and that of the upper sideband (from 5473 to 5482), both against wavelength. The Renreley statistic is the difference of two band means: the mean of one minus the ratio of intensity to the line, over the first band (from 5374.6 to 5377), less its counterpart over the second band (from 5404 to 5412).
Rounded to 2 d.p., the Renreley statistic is -0.21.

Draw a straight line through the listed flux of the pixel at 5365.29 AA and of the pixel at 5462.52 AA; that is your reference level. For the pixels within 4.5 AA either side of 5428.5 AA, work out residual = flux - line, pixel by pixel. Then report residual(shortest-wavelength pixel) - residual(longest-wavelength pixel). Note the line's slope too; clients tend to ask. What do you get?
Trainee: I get 0.20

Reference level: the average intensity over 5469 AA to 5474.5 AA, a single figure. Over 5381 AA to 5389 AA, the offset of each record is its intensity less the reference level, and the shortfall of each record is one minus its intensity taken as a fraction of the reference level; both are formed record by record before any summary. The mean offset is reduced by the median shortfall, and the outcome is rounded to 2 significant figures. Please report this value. 0.23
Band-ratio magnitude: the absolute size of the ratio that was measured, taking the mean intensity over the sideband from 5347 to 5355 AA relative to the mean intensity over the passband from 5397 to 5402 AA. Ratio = 1.03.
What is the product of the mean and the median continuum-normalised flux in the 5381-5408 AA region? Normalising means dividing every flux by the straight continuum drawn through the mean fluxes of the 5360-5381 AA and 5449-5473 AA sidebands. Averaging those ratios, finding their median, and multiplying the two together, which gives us 0.90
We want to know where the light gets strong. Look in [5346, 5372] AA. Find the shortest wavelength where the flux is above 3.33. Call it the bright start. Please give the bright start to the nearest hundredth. 5346.79 AA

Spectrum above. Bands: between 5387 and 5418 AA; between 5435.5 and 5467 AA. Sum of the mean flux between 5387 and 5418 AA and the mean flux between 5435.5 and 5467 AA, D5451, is 6.53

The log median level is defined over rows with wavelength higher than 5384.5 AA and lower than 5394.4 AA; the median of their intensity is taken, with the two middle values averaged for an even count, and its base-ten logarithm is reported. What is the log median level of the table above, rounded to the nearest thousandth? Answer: 0.484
